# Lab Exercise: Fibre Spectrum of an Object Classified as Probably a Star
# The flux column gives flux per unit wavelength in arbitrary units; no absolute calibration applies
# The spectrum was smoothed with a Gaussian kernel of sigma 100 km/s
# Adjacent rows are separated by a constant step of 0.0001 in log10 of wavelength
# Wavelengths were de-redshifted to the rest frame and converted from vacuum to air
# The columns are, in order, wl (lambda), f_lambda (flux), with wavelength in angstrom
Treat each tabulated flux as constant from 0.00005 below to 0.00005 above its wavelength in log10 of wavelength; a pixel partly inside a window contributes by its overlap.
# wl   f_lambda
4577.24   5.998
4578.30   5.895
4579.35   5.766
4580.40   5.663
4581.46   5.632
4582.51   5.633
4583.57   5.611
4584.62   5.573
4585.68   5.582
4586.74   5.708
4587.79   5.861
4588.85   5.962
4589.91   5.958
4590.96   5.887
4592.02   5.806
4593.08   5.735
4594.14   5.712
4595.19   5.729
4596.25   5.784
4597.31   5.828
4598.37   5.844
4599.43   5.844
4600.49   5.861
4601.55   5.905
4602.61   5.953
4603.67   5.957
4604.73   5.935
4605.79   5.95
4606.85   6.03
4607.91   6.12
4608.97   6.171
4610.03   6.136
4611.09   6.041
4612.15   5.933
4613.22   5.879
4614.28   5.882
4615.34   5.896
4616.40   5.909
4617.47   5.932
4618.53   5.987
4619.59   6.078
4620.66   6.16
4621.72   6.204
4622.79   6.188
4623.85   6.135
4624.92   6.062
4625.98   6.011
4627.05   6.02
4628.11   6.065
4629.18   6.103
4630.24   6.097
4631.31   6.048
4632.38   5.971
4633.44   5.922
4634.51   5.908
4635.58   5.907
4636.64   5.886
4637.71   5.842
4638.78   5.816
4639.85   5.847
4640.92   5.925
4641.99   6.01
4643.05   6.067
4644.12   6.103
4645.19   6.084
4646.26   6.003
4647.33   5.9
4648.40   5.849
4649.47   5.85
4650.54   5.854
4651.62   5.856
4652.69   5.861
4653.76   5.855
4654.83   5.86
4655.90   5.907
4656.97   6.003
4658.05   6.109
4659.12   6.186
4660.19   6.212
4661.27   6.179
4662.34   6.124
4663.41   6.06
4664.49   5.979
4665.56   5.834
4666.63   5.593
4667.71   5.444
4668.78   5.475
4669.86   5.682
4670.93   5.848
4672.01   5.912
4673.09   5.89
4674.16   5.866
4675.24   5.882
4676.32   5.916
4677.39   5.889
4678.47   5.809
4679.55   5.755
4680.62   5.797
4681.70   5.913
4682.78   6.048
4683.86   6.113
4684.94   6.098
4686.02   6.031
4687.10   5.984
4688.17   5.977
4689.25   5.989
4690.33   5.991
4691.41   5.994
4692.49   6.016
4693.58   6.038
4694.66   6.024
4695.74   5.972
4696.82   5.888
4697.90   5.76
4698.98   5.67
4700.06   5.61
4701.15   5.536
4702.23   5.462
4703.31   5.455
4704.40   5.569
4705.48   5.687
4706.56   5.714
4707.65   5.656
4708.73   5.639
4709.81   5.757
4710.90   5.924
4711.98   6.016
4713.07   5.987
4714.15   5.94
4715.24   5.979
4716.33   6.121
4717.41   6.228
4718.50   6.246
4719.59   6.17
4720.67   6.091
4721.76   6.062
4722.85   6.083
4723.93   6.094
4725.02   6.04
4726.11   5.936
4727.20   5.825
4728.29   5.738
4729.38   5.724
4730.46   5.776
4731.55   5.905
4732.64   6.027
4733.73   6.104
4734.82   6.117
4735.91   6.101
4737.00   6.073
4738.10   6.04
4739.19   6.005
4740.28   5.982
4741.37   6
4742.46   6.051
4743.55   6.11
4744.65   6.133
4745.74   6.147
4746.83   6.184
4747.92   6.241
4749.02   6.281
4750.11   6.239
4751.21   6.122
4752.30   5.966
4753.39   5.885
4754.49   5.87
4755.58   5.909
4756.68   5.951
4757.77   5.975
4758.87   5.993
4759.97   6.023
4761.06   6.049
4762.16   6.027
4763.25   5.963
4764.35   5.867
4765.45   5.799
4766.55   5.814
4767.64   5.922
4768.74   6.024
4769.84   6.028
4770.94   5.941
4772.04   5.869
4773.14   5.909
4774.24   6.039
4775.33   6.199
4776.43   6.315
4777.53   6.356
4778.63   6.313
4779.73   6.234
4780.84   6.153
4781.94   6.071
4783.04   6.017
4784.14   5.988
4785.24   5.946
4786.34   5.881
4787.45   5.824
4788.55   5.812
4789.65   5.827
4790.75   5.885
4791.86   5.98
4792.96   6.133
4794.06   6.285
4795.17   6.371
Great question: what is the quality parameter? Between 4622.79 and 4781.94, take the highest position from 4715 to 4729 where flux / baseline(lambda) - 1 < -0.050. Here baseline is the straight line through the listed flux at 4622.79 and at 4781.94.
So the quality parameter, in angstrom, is 4728.29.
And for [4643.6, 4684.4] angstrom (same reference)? 4680.62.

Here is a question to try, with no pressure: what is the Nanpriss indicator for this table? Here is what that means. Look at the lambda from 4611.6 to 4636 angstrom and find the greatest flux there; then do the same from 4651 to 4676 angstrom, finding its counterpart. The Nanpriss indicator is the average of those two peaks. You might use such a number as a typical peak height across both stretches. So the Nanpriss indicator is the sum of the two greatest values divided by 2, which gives 6.21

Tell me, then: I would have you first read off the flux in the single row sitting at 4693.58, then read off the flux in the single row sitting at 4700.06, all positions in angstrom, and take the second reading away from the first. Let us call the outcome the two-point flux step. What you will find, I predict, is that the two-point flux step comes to 0.43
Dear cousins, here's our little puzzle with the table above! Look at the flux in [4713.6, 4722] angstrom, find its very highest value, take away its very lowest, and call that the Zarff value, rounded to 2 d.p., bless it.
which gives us 0.31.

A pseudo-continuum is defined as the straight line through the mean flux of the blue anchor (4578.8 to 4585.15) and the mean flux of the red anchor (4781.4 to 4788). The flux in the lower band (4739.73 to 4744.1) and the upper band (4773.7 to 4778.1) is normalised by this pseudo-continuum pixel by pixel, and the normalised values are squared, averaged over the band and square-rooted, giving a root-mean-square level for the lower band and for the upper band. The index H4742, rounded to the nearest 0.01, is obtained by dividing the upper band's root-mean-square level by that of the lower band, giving 1.02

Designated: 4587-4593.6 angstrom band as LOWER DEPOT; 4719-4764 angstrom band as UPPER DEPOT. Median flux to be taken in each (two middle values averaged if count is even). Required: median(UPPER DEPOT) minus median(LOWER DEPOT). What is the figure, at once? 0.17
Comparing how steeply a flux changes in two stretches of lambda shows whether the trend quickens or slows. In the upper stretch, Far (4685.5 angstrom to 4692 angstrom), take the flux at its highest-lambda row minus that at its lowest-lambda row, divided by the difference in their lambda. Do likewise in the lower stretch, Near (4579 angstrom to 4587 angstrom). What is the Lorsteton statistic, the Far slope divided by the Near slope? 0.87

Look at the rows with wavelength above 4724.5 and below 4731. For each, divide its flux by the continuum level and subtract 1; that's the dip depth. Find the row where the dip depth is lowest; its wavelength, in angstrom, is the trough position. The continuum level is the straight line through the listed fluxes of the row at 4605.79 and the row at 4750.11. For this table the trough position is 4729.38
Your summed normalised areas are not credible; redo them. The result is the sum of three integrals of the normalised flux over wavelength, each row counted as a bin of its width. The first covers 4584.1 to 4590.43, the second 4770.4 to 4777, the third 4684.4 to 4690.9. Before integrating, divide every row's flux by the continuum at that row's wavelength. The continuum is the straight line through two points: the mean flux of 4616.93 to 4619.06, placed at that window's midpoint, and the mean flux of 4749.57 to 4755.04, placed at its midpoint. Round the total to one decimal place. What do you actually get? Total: 19.3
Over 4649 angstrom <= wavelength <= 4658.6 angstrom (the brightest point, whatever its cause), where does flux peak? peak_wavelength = 4658.05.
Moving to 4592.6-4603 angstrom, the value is 4602.61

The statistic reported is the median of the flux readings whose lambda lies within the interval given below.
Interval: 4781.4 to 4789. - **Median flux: 5.946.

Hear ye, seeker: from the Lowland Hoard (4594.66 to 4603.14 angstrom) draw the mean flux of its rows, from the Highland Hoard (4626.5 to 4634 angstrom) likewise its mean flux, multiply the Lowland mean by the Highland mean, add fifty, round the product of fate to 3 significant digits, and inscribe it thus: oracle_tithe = 85.2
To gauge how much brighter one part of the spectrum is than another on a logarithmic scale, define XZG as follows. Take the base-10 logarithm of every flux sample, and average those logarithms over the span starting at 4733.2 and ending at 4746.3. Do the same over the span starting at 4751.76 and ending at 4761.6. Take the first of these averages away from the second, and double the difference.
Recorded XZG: -0.02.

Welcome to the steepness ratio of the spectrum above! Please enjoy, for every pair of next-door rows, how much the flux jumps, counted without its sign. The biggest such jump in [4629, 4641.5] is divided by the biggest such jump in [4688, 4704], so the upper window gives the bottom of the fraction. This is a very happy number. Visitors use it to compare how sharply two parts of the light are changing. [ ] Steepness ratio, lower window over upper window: 0.61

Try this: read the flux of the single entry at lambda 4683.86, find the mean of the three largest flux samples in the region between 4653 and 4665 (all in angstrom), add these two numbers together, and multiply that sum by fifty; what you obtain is 615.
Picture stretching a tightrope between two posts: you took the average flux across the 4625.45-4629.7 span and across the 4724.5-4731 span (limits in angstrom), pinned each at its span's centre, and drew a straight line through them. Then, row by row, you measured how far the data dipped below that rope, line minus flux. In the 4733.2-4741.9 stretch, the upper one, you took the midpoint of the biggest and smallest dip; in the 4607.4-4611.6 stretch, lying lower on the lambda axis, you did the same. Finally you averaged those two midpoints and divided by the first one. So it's 0.5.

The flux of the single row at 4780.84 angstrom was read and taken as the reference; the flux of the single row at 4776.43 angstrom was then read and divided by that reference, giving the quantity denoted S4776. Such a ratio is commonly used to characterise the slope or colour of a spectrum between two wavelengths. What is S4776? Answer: 1.03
